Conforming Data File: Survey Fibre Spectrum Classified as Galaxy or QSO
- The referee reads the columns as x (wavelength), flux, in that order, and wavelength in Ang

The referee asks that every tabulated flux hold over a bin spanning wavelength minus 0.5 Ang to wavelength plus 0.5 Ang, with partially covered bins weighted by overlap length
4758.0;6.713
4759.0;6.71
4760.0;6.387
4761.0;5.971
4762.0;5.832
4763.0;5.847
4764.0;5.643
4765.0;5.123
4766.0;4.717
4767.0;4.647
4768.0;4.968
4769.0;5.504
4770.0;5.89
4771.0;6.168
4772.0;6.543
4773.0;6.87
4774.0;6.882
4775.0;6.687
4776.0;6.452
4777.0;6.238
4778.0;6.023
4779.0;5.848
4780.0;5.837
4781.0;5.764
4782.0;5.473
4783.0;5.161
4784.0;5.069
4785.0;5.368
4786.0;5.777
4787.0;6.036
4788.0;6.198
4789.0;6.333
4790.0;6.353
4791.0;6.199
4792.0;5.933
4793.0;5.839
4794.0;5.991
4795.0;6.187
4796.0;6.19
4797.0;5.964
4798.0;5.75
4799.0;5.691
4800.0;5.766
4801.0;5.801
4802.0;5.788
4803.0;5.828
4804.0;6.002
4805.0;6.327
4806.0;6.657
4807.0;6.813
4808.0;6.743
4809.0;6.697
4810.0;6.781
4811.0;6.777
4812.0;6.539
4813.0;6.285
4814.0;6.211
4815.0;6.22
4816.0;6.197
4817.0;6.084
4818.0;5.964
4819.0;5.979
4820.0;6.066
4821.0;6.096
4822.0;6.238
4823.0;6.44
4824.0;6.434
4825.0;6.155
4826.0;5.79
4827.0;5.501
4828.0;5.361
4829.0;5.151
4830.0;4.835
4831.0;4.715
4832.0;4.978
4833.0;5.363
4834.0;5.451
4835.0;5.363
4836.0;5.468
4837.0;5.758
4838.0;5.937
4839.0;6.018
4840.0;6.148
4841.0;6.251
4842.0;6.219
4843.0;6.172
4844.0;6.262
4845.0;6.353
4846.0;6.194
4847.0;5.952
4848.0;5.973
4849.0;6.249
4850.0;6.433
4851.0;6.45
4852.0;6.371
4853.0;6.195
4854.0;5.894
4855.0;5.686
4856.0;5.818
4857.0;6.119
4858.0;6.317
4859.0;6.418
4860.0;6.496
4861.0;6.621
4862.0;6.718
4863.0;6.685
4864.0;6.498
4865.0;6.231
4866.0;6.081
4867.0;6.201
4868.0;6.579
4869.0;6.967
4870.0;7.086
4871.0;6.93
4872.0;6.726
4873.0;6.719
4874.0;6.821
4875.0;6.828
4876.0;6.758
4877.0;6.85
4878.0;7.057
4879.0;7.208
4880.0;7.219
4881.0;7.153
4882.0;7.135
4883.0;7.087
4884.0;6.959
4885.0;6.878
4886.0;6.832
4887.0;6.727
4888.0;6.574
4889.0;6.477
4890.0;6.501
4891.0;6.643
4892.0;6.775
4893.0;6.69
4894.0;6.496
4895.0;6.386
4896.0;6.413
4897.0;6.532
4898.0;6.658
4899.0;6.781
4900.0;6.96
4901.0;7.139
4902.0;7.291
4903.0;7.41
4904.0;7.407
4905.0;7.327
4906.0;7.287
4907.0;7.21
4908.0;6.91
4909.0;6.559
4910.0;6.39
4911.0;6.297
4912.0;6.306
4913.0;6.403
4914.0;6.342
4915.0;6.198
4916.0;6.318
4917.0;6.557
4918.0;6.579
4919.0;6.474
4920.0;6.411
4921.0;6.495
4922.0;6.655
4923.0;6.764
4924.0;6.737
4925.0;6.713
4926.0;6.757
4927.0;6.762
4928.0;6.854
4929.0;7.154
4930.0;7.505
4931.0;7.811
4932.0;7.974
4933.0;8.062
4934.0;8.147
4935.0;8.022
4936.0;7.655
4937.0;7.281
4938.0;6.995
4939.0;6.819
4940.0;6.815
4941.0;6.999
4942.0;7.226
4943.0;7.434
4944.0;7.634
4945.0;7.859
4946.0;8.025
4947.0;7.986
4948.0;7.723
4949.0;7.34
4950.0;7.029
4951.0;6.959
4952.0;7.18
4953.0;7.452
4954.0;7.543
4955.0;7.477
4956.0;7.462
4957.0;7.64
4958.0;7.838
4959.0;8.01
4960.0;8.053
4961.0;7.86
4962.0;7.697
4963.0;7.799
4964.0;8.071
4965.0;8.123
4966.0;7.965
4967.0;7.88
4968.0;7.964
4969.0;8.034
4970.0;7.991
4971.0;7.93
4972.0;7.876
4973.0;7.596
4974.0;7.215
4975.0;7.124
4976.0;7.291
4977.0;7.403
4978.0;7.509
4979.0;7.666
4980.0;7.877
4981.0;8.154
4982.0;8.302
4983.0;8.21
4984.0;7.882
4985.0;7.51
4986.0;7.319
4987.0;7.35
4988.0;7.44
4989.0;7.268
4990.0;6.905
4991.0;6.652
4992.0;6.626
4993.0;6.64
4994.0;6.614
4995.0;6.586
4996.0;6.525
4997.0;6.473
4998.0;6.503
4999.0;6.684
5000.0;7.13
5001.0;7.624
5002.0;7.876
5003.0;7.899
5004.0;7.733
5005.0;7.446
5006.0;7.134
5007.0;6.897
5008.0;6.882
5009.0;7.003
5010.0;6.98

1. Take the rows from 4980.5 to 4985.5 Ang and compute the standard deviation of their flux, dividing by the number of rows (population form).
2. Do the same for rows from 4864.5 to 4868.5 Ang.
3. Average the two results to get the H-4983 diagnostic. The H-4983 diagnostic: 0.24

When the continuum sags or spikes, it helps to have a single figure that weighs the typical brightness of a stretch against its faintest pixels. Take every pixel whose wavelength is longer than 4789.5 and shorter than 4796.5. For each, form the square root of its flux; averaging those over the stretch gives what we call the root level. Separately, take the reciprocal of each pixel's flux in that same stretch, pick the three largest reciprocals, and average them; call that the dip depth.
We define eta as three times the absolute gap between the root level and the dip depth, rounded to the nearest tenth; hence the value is 6.9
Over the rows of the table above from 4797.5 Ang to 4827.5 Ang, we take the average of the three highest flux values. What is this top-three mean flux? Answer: 6.8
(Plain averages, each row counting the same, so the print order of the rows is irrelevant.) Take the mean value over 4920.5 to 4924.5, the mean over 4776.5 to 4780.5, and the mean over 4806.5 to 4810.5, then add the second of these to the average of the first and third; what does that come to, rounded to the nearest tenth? 12.7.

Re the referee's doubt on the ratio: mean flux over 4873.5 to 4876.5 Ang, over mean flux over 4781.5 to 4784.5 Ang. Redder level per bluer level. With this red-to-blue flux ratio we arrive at 1.30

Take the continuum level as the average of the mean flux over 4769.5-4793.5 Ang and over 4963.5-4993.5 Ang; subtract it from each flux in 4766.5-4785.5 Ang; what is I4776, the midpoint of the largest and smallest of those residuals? -1.1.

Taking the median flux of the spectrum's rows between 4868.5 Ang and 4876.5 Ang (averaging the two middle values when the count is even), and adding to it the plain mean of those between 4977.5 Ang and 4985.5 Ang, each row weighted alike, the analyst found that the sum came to 14.7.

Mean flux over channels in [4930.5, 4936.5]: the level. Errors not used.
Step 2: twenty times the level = 159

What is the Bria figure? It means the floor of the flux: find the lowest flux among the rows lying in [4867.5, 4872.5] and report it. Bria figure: 6.579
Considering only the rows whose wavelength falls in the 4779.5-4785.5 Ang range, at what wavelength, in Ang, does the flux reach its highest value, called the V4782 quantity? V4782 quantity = 4780.0 Ang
